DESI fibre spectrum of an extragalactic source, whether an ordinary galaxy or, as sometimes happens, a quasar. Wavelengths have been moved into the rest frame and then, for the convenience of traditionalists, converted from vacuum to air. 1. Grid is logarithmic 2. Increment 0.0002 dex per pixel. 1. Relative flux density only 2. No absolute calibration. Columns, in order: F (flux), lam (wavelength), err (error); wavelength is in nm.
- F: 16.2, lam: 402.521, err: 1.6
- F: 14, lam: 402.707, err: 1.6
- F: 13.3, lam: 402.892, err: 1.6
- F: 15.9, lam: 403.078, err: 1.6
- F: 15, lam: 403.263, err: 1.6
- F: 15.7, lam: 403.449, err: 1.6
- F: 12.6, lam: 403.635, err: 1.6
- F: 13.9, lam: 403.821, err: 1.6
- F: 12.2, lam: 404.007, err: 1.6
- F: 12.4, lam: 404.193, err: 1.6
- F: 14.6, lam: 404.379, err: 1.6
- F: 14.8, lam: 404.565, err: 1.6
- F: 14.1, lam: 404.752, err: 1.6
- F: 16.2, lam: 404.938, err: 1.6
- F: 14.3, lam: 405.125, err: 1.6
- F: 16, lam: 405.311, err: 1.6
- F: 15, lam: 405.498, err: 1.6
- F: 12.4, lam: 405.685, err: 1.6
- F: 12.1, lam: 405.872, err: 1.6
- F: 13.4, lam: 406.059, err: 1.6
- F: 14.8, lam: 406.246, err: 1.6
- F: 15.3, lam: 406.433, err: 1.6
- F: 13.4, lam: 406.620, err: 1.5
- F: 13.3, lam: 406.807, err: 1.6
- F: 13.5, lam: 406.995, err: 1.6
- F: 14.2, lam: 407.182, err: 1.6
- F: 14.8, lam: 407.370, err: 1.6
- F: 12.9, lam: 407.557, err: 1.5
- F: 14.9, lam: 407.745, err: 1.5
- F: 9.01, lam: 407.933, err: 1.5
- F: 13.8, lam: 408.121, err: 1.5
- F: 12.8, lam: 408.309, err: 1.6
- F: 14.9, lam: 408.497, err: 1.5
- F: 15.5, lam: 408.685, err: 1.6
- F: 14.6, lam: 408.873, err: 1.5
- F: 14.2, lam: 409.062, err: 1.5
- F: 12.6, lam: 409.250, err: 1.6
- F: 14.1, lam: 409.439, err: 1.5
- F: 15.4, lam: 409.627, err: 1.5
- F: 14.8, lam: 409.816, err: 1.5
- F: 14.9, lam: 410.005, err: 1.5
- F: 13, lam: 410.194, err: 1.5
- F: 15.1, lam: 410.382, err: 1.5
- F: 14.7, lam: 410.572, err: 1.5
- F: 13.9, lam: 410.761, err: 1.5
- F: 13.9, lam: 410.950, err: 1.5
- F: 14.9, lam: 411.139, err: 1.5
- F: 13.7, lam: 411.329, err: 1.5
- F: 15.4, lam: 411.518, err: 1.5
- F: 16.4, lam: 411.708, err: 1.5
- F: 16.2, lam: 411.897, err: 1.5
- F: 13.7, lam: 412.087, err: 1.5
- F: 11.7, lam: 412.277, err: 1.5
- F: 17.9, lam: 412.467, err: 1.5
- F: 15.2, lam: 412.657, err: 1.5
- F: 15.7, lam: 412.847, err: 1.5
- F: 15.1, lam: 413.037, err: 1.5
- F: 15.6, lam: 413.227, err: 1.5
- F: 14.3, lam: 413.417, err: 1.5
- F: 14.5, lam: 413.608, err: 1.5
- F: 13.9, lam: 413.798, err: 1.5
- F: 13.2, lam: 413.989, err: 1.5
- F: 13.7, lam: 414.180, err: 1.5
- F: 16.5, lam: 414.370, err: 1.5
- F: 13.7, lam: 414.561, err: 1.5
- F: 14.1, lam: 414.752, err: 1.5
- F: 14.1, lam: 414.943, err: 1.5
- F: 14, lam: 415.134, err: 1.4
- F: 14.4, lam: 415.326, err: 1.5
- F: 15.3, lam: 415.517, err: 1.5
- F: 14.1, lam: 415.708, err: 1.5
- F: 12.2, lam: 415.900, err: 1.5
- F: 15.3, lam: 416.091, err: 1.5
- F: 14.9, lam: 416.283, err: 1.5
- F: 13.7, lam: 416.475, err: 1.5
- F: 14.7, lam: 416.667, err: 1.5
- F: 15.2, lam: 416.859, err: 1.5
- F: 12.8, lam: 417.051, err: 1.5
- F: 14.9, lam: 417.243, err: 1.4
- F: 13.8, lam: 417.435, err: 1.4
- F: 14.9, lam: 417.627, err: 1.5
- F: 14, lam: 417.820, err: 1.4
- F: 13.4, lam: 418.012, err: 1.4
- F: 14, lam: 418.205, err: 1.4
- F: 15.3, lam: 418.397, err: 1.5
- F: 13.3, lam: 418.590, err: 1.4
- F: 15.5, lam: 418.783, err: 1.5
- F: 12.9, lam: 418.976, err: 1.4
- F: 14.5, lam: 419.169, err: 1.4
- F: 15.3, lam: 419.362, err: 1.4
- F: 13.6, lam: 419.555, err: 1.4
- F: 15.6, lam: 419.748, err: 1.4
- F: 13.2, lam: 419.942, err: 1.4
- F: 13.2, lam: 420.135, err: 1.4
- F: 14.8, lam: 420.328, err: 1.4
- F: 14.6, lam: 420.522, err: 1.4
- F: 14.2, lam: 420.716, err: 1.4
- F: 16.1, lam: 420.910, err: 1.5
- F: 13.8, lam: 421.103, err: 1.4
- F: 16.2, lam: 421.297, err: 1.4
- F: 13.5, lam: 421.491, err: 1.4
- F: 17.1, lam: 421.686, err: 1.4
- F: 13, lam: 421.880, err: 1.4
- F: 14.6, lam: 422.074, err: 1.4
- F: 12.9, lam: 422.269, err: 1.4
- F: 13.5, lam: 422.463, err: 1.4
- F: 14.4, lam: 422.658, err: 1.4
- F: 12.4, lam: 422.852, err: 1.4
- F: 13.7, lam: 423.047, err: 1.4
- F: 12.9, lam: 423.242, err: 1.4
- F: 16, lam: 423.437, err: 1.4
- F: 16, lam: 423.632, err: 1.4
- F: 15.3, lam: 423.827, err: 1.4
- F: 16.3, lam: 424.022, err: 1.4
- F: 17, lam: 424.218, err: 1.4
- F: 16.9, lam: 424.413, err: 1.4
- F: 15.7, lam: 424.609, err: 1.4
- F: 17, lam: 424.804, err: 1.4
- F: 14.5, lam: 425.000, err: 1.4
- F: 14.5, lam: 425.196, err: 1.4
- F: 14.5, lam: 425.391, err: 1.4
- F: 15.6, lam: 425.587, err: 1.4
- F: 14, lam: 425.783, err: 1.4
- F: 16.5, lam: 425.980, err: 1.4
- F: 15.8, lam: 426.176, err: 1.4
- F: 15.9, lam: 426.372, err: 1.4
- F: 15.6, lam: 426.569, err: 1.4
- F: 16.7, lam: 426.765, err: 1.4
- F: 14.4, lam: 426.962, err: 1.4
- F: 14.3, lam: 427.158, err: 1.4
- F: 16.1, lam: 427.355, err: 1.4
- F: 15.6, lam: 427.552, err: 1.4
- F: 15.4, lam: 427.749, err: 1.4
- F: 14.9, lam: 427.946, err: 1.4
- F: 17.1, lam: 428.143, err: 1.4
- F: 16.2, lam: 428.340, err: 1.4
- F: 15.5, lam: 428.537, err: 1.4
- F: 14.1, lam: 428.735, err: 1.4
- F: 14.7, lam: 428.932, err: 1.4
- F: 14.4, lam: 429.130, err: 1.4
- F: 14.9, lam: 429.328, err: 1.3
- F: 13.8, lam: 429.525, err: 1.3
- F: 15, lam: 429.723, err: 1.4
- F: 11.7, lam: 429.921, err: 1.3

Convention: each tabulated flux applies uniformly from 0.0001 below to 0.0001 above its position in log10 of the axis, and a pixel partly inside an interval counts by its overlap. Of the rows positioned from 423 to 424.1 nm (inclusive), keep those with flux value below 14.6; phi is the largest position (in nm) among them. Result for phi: 423.242 nm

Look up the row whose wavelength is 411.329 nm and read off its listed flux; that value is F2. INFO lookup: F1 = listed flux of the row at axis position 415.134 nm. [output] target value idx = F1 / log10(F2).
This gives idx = 12.3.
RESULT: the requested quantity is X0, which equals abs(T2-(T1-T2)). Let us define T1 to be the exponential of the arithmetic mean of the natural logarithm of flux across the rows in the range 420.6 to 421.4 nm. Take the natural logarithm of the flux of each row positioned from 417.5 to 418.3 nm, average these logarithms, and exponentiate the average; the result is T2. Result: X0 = 13.1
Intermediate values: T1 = 15.0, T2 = 14.1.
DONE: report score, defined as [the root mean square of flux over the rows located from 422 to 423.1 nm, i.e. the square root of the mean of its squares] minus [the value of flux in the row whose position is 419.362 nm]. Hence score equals -1.7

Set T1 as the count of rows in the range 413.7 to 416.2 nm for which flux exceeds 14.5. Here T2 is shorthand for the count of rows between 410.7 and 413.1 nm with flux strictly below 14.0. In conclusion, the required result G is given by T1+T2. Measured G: 8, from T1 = 3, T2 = 5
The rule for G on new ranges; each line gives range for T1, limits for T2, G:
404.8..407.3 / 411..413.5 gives 8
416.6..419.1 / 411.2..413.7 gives 9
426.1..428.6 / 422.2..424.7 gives 16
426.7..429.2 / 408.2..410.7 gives 12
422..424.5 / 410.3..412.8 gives 12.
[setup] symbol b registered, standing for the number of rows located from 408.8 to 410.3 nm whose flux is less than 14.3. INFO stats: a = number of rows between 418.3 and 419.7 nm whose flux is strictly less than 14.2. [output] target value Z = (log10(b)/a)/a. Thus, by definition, 0.07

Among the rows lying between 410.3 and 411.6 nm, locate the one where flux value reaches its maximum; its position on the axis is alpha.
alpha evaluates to 411.518 nm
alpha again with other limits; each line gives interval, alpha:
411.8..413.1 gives 412.467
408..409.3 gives 408.685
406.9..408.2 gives 407.745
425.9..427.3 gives 426.765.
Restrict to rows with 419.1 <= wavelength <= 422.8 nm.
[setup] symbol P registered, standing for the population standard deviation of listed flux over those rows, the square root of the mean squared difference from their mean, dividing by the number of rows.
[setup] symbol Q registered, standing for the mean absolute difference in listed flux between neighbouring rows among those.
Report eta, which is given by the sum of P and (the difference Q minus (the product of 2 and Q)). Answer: -0.6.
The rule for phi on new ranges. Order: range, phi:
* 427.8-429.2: 429.130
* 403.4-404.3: 404.193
